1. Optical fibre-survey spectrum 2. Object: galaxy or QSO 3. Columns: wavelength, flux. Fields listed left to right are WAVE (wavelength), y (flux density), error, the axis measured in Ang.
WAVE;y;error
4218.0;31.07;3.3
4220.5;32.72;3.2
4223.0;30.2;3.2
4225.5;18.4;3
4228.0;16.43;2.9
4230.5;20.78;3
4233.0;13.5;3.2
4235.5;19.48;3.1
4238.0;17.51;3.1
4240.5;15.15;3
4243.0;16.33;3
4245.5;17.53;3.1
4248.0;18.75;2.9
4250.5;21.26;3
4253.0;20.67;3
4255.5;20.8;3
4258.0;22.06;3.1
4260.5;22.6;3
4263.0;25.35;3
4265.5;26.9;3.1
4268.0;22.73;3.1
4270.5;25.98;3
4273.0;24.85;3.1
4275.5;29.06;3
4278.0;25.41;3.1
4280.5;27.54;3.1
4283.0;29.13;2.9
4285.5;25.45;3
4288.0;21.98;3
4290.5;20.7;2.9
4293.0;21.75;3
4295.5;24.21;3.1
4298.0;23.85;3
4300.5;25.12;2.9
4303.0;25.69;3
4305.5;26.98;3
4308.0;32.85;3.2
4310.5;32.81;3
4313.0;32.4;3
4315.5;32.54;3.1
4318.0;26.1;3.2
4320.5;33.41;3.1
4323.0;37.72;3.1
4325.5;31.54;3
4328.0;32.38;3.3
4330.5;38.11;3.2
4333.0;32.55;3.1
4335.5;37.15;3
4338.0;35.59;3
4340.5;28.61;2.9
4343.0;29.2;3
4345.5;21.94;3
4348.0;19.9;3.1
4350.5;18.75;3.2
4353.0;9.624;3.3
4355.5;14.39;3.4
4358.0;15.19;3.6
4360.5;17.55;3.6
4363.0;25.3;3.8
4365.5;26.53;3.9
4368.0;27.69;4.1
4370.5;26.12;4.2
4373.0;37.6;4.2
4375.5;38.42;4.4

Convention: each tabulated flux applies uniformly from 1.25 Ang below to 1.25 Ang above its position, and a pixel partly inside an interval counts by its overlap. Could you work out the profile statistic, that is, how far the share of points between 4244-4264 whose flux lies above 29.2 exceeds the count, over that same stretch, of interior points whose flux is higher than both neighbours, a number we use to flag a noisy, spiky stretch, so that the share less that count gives -1.0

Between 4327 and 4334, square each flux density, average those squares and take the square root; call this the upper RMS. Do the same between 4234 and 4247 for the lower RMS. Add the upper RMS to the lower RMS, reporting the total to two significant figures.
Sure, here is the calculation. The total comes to 52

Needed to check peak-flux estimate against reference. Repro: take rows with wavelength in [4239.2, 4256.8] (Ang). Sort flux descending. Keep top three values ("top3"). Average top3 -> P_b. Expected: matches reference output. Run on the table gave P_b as 20.9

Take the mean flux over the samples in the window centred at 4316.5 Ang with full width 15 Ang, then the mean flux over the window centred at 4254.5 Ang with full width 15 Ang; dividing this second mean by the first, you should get 0.65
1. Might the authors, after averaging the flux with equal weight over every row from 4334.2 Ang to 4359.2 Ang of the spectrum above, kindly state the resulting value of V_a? 23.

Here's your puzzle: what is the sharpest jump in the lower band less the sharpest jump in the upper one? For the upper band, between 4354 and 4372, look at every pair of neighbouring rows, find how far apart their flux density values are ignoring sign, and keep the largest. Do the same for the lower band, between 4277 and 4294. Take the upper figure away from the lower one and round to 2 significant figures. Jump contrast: -4.1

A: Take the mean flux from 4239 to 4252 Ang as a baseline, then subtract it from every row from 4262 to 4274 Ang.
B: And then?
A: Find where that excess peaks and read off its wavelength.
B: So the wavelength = 4265.5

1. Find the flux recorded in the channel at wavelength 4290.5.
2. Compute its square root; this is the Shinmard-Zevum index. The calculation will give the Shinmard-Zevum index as 4.5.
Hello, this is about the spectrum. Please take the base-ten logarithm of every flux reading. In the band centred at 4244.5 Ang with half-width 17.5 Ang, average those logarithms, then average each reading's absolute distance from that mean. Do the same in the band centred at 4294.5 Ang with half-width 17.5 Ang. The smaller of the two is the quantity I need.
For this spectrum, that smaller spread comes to 0.045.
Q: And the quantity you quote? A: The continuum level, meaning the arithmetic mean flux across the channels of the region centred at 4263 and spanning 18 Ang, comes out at 24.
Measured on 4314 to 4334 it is 33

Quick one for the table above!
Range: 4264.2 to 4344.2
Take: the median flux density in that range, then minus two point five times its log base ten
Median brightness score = -3.62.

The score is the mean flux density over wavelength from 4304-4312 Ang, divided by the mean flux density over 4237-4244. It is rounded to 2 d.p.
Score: 1.89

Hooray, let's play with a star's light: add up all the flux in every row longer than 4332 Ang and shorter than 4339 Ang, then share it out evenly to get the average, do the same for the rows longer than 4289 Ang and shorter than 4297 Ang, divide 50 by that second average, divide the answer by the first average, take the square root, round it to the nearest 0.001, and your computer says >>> 0.253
